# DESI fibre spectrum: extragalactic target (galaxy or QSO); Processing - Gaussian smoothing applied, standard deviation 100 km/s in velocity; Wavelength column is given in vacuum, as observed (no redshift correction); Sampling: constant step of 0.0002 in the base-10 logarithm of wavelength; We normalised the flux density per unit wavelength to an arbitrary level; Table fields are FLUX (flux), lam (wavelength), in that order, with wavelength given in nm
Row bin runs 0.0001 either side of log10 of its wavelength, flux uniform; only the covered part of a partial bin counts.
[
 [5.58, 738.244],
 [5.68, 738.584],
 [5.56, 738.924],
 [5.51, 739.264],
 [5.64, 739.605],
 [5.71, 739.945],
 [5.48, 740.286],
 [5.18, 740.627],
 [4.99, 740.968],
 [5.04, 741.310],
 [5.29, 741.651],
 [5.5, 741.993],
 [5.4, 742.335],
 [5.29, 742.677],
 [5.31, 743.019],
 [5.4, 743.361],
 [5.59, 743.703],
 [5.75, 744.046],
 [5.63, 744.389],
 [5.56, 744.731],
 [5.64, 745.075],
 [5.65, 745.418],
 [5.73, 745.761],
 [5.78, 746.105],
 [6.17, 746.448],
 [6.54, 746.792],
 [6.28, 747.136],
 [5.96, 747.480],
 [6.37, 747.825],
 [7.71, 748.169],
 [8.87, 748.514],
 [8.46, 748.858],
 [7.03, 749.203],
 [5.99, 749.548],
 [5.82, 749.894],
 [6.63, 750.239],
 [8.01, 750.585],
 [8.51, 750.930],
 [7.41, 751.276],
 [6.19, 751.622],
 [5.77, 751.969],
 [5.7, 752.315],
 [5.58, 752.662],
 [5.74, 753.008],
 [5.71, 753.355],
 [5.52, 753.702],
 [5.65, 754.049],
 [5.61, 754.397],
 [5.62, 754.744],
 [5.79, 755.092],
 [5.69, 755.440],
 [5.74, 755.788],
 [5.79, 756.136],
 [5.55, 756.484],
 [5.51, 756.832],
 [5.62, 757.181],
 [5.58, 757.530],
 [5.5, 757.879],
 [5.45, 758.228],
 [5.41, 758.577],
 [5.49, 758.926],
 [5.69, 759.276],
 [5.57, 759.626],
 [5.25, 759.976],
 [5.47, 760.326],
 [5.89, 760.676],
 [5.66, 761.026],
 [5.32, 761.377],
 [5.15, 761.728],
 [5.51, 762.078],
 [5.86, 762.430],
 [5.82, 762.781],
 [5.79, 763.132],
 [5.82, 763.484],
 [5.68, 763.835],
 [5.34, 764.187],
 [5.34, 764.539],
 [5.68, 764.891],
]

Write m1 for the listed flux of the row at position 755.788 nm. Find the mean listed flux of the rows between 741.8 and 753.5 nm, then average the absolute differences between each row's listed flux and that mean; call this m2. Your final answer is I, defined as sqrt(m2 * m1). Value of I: 2.1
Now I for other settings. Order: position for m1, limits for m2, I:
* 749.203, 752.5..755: 0.6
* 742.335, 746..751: 2.2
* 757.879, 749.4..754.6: 2.0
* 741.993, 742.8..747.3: 1.2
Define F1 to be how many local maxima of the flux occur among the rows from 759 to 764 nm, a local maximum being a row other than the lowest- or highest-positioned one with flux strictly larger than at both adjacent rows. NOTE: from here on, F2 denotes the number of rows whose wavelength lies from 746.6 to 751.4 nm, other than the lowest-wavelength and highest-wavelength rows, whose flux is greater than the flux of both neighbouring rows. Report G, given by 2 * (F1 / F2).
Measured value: 3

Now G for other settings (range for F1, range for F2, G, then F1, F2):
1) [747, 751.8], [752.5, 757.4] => 1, 2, 4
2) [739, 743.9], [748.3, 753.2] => 4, 2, 1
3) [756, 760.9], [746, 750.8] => 2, 2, 2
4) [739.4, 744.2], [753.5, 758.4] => 1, 2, 4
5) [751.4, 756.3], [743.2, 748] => 3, 3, 2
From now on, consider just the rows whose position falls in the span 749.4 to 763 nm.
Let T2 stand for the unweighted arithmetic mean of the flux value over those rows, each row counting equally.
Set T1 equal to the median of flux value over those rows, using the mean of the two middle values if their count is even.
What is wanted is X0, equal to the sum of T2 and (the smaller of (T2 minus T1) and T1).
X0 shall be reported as 6.02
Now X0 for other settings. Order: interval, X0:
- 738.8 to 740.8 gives 5.49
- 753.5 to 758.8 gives 5.59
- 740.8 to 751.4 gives 6.69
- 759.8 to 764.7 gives 5.54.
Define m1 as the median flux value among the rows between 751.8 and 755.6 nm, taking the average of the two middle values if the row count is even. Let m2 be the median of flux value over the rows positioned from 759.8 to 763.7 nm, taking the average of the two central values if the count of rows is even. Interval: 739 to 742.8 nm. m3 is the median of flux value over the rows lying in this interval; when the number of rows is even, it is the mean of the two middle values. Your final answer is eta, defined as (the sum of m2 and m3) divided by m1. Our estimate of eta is 1.94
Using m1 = 5.69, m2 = 5.66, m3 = 5.40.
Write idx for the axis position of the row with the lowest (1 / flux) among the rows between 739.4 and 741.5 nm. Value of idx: 739.945 nm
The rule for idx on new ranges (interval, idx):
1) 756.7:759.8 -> 759.276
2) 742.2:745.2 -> 744.046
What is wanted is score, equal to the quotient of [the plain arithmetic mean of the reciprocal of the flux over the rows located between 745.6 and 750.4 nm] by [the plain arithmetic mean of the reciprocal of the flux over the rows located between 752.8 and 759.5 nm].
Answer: 0.86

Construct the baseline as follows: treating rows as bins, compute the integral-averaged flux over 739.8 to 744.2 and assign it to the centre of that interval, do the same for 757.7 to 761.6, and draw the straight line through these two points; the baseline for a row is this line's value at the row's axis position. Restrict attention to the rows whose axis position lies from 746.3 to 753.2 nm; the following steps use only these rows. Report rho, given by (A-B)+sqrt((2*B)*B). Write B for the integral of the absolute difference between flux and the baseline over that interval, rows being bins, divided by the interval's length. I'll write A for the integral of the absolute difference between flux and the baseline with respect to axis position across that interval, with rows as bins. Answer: 9.5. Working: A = 9.0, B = 1.30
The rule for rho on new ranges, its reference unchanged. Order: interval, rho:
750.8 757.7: 3.1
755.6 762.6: 1.1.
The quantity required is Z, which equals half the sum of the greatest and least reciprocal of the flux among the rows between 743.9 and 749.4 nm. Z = 0.146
